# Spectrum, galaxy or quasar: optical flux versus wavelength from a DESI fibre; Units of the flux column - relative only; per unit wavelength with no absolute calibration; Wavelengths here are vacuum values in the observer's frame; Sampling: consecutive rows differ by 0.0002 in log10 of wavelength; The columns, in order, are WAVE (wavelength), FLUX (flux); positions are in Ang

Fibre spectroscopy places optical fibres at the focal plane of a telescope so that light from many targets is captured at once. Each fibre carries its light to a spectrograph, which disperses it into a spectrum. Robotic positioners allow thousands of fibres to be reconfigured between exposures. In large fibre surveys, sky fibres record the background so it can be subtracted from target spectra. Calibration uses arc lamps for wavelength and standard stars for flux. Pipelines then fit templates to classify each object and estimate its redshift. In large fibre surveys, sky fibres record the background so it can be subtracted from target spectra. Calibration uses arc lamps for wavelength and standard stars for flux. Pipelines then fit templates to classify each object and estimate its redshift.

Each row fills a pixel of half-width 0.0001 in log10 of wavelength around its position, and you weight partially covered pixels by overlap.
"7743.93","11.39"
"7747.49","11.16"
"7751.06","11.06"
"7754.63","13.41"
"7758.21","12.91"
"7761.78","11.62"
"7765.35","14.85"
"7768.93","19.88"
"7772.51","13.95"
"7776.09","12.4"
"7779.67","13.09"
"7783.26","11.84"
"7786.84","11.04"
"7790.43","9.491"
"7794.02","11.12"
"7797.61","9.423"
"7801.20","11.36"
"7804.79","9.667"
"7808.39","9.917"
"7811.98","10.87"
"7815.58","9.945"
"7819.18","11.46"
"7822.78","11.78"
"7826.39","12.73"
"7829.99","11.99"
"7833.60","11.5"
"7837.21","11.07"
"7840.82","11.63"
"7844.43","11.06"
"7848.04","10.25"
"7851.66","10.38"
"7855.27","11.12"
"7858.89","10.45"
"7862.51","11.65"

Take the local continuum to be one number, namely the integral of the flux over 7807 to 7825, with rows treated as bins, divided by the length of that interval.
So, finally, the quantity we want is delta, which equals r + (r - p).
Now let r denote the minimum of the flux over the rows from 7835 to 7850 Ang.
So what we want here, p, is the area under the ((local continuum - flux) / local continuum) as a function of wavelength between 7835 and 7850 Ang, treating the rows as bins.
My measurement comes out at 20.7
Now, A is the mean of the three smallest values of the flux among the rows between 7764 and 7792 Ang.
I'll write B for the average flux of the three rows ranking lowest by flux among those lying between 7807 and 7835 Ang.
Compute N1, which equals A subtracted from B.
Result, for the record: -0.5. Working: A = 10.8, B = 10.2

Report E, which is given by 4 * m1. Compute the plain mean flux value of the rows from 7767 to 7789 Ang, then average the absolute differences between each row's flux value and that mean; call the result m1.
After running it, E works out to 8.6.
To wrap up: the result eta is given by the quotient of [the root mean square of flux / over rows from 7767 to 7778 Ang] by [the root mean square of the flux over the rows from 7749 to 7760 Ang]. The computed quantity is 1.26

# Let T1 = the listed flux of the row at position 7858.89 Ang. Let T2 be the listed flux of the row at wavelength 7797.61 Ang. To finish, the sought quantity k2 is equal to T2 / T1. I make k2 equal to 0.90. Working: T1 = 10.45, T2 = 9.423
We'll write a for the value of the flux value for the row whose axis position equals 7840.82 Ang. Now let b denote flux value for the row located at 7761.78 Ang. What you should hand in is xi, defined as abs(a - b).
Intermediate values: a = 11.63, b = 11.62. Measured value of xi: 0.01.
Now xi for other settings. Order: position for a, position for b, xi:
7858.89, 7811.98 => 0.42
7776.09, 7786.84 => 1.36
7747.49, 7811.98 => 0.29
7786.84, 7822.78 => 0.74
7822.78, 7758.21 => 1.13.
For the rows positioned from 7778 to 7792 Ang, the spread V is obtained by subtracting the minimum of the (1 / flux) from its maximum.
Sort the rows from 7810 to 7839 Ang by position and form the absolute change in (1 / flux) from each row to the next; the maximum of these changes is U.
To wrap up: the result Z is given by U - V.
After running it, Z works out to -0.016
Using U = 0.013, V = 0.029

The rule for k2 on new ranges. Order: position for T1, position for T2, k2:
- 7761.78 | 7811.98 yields 0.94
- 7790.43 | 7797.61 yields 0.99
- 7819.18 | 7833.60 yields 1.00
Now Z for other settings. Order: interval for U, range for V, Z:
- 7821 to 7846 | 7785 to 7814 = -0.012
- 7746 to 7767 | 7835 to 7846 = 0.014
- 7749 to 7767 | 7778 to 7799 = -0.011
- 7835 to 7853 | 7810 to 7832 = -0.015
